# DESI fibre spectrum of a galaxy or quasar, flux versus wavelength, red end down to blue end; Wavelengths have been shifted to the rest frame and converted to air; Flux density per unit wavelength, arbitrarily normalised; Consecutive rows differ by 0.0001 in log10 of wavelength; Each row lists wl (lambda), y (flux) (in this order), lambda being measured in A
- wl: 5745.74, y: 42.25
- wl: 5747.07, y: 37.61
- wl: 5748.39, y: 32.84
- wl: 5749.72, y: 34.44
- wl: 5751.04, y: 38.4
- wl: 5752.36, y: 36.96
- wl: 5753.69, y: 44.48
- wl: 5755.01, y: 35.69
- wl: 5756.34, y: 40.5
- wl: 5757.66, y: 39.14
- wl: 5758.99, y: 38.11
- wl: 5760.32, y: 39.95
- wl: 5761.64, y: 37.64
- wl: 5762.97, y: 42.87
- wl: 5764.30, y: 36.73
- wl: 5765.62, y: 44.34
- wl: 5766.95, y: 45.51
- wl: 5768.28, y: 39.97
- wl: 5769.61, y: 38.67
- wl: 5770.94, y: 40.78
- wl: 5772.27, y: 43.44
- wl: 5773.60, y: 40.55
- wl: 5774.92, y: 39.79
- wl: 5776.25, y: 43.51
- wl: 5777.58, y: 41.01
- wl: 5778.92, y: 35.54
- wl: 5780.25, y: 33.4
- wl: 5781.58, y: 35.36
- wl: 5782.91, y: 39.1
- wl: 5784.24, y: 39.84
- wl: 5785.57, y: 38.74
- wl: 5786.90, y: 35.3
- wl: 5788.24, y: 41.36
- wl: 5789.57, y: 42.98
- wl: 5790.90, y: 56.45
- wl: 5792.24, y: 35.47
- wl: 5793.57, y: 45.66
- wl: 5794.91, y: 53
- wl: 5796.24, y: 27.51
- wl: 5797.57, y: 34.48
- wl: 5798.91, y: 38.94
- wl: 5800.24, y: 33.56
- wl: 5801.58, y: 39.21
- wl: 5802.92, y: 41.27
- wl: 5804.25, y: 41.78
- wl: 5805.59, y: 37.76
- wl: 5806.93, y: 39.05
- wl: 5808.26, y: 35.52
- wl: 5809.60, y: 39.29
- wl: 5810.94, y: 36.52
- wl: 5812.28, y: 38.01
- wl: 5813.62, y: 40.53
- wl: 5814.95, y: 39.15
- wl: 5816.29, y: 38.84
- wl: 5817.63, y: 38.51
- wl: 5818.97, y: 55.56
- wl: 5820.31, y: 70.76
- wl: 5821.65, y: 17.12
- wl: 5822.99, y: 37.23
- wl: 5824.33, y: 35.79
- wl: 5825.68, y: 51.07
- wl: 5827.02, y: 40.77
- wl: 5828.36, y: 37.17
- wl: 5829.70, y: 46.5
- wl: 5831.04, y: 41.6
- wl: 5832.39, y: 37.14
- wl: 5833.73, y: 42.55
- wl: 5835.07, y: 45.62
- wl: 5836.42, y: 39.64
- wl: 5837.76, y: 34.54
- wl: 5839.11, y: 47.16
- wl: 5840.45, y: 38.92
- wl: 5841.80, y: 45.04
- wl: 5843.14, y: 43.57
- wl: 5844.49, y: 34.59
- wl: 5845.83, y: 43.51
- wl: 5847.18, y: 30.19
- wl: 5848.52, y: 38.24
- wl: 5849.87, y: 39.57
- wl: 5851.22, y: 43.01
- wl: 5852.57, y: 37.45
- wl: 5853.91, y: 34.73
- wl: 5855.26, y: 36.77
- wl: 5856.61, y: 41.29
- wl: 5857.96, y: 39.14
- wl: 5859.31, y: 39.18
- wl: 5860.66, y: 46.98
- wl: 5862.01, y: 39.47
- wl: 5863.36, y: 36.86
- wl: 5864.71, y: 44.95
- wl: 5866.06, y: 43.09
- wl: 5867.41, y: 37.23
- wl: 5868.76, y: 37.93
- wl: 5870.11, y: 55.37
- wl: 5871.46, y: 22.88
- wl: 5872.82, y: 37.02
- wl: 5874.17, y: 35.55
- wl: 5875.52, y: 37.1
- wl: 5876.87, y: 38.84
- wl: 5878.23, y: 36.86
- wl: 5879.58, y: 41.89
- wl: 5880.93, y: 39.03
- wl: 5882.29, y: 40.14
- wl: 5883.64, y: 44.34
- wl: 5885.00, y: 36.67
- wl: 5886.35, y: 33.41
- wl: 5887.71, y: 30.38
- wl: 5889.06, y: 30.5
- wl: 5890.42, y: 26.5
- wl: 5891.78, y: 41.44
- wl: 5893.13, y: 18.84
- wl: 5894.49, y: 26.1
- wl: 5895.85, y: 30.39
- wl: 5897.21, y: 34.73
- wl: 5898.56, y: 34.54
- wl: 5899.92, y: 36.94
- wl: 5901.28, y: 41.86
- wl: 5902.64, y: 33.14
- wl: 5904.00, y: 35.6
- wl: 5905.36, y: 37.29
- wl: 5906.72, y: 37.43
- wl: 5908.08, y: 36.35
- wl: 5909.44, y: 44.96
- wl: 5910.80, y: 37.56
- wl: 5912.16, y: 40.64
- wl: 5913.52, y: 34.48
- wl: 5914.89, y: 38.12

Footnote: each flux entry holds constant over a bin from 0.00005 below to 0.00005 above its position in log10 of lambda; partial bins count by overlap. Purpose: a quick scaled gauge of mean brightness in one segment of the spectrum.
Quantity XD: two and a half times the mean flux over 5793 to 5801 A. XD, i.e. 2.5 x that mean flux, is 97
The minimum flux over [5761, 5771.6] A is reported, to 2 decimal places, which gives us 36.73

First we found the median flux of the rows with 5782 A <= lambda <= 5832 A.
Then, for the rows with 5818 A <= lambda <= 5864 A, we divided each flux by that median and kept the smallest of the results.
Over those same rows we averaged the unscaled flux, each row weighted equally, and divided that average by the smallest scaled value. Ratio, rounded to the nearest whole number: 93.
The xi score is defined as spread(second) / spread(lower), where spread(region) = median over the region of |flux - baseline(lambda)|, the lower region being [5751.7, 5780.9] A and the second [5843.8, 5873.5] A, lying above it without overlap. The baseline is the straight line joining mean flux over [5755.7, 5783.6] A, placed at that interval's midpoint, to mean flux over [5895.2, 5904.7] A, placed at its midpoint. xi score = 1.0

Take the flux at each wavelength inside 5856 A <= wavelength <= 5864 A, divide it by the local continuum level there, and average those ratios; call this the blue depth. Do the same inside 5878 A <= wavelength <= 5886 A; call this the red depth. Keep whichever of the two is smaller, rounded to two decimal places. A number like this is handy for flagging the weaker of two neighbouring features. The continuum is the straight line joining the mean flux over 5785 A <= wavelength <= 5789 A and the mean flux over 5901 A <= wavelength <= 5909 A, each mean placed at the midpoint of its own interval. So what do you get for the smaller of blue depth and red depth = 1.07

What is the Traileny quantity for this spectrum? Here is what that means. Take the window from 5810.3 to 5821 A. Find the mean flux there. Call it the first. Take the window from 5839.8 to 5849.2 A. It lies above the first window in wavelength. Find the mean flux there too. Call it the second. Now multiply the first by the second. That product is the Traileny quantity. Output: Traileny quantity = 1751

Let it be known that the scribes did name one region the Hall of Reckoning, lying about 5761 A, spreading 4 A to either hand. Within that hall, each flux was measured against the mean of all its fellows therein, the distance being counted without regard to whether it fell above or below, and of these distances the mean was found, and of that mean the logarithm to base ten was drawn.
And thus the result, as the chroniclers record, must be 0.20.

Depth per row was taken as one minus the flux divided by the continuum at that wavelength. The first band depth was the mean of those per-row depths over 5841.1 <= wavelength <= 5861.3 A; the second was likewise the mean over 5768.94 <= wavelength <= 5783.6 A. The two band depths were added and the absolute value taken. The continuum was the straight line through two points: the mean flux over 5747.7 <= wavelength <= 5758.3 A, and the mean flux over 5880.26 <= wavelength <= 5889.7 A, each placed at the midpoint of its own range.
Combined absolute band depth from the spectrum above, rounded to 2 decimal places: 0.12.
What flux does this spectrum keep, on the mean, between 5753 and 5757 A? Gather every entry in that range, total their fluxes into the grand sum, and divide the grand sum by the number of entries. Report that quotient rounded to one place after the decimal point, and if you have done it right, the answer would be 40.2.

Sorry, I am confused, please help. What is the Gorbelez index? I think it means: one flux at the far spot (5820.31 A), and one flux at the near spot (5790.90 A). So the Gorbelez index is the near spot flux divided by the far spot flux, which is 0.80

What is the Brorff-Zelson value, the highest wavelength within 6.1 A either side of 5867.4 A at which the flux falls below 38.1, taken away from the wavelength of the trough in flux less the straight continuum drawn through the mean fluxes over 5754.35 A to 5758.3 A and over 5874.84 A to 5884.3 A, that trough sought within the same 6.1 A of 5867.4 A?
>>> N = -1.4 A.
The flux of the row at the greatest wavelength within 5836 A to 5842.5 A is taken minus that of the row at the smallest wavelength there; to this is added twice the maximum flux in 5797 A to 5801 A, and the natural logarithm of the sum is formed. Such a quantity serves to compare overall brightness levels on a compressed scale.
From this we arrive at 4.42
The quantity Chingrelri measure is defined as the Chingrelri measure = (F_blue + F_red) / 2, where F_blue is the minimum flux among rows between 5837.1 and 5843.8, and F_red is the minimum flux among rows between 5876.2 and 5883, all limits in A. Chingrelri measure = 35.7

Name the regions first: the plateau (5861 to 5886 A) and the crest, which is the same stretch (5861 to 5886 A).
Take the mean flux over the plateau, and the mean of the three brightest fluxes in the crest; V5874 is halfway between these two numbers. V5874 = 43.7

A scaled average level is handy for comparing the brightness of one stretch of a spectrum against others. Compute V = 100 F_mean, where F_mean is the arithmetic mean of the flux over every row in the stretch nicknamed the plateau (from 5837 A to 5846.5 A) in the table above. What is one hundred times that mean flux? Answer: 4105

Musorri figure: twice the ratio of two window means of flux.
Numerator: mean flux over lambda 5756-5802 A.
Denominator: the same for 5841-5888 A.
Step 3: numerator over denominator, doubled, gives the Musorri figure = 2.05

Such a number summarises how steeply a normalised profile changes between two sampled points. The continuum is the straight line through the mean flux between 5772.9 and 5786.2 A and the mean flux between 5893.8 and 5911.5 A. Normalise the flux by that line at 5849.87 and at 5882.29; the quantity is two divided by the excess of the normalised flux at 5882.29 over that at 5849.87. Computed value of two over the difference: 54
